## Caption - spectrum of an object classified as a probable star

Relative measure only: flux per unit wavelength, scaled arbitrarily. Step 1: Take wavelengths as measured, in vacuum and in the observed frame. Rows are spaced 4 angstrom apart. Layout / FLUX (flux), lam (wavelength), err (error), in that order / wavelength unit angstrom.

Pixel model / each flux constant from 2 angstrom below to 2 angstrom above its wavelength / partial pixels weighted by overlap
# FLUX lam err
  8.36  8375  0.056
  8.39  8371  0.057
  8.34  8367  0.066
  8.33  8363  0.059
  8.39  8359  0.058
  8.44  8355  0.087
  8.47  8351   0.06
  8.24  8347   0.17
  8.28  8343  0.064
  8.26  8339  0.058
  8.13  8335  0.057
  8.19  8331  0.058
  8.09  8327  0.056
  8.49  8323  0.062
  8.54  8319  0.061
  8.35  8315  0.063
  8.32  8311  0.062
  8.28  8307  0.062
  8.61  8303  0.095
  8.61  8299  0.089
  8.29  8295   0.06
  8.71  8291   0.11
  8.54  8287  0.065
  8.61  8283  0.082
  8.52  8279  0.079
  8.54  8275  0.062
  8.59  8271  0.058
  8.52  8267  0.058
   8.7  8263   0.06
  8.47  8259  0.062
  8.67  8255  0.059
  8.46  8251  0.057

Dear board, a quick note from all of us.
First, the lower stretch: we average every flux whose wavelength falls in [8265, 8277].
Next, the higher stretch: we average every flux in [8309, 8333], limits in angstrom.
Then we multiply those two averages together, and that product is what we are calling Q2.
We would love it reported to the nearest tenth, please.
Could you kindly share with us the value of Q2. 71.2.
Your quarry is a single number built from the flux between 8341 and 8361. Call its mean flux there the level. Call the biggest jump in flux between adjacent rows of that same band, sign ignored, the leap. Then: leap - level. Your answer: -8.13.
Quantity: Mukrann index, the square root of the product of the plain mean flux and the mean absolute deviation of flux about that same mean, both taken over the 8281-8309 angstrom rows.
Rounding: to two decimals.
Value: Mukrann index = 1.07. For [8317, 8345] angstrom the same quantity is 1.05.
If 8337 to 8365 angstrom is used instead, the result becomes 0.80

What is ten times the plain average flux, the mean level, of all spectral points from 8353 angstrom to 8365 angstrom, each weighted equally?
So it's 83.9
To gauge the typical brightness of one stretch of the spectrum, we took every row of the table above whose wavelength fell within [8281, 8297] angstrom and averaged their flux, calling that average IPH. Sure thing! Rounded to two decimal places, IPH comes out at 8.54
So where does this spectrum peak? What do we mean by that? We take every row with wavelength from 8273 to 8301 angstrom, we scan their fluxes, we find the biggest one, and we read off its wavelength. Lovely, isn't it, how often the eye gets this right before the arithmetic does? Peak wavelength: 8291 angstrom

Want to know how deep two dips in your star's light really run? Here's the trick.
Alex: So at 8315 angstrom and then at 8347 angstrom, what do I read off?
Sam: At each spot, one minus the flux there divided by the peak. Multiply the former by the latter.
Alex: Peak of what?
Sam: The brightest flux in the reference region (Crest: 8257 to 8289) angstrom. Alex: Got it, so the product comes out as 0.0021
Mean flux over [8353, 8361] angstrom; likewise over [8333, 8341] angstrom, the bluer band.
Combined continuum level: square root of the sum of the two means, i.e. 4.08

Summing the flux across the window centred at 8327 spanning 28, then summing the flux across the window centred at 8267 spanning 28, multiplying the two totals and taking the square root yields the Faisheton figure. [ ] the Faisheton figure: 59.0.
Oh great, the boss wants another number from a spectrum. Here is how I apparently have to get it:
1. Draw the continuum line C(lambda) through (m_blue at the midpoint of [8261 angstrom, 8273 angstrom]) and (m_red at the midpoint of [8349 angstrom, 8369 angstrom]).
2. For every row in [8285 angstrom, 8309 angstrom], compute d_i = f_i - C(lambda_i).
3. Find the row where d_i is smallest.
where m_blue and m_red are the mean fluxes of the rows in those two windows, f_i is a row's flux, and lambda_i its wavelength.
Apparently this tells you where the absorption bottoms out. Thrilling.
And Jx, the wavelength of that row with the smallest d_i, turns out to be 8295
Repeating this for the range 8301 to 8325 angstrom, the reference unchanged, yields 8307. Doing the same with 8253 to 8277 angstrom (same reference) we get 8259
